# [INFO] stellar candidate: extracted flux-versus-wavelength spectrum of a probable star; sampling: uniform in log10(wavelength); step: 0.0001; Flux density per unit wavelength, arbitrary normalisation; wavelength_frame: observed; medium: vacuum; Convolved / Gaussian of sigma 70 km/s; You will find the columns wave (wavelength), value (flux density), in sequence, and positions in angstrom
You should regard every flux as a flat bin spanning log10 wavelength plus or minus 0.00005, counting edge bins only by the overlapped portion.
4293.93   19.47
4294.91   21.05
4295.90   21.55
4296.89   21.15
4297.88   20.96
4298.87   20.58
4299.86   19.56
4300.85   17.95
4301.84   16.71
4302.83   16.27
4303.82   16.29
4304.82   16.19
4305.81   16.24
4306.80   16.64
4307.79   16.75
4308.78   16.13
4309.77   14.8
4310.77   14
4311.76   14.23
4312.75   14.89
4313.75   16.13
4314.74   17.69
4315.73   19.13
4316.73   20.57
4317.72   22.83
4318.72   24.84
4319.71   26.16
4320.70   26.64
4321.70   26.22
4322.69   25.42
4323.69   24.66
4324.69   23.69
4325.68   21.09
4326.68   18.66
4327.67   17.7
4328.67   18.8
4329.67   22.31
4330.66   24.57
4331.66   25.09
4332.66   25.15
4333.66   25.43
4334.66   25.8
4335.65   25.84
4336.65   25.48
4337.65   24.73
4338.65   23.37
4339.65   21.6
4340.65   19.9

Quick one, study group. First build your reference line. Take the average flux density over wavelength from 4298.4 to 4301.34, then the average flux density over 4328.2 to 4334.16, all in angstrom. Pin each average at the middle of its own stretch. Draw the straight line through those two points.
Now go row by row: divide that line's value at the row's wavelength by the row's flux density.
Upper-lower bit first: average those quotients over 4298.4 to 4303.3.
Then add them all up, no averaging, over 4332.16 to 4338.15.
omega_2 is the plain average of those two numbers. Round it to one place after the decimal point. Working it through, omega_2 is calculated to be 3.4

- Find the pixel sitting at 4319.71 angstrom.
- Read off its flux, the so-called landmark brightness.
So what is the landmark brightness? 26.16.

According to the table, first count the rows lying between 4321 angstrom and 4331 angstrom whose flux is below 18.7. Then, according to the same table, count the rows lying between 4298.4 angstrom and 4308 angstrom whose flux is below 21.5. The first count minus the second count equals -8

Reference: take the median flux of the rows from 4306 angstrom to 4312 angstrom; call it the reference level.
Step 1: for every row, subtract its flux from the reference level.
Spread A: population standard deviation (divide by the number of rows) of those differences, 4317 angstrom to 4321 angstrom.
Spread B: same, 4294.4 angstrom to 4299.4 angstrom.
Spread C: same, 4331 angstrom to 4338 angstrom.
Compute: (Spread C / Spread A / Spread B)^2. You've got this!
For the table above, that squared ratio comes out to 0.6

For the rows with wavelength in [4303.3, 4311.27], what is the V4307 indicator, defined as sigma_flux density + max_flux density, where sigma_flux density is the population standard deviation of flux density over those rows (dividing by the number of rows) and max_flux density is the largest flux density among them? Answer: 18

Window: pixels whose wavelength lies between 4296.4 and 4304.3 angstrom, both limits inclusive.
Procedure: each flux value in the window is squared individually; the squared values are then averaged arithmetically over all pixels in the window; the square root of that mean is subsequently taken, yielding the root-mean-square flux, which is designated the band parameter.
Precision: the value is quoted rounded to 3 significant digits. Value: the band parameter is 18.8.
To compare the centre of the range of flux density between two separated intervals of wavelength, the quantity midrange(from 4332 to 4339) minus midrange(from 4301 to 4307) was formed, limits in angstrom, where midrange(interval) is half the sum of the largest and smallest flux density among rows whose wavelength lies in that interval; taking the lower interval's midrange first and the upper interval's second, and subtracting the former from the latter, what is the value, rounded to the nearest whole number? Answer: 8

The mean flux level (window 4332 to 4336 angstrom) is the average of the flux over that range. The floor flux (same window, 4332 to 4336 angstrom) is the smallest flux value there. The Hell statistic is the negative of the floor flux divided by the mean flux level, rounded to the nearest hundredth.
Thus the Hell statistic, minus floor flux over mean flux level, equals -0.98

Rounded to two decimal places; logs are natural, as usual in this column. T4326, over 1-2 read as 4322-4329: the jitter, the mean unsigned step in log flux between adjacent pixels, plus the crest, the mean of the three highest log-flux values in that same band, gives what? 3.27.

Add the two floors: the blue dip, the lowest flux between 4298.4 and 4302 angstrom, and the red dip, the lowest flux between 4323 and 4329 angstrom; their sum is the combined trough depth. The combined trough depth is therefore 34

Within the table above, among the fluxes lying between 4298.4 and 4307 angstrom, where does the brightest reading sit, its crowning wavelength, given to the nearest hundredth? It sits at 4298.87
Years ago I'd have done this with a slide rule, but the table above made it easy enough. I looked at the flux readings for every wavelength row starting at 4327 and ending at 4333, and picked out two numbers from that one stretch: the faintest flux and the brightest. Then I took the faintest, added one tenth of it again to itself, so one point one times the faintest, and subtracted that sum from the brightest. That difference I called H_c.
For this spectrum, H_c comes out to 6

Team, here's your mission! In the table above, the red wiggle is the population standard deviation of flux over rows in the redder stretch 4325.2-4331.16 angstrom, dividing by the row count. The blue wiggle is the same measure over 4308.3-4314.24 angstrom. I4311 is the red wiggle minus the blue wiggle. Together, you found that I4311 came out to 1.6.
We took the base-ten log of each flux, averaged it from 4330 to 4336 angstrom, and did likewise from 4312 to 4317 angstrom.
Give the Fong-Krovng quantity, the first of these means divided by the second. 1.13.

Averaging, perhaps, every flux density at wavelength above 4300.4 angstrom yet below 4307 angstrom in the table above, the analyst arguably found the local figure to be 16.6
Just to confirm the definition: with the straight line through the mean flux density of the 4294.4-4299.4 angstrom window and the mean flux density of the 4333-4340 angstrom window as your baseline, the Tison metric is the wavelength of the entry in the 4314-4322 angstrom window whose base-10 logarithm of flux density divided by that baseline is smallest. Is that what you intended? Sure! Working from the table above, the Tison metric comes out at 4314.74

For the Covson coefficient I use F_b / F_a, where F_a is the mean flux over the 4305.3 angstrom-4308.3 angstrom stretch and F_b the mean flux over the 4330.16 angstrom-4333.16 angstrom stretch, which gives 1.5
